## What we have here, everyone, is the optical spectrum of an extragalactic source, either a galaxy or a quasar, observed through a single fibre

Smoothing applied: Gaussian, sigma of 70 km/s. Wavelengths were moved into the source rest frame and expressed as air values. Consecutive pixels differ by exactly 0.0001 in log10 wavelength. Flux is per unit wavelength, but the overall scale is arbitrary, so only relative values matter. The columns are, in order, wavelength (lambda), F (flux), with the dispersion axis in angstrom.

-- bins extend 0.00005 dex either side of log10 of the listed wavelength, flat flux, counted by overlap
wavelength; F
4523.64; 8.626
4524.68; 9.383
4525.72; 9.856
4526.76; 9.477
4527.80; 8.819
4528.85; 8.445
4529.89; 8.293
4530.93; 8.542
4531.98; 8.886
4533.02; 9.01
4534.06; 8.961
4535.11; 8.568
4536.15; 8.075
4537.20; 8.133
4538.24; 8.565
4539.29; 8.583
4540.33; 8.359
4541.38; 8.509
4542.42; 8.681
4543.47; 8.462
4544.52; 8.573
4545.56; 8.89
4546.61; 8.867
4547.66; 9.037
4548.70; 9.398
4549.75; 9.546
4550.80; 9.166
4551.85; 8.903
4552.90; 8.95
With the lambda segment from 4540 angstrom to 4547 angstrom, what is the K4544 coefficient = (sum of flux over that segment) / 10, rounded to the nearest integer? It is 6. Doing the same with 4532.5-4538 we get 4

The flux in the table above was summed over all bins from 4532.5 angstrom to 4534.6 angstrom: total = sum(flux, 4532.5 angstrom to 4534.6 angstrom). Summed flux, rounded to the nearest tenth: 18.0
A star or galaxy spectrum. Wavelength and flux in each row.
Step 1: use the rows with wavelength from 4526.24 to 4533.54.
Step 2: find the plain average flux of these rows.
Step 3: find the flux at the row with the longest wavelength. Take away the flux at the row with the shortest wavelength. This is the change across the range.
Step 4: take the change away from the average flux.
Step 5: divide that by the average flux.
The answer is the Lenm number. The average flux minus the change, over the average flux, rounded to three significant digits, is 1.05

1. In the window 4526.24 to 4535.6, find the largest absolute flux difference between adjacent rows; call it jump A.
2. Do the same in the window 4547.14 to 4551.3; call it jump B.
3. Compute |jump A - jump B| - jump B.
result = -0.10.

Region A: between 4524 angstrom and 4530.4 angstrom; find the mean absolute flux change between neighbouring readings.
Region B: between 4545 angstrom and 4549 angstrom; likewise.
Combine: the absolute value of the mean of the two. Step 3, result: 0.30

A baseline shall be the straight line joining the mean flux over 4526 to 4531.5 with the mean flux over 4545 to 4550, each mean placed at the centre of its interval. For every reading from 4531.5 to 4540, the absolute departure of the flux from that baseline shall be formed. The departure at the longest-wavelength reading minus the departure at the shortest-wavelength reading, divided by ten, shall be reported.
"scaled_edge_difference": 0.03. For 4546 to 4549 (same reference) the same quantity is 0.00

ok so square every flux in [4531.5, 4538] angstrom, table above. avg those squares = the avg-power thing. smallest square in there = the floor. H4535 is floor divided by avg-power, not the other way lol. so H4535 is 0.88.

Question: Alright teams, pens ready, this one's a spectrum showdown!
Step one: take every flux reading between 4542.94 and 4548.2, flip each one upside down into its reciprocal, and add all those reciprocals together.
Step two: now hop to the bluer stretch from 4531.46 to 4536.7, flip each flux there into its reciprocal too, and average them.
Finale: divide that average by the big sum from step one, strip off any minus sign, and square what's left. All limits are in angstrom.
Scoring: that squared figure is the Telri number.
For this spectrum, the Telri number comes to 0.0407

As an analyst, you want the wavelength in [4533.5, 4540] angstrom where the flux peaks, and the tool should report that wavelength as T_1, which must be 4534.06 angstrom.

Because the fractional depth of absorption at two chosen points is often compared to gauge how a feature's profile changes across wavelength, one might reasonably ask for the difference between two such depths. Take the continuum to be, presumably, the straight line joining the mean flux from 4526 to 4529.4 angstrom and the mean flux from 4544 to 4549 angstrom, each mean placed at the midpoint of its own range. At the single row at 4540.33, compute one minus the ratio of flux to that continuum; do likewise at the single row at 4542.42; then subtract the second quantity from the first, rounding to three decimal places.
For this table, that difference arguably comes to 0.036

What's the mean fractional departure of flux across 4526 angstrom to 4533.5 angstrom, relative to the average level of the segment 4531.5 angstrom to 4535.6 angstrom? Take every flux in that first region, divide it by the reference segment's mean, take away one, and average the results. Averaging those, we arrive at -0.01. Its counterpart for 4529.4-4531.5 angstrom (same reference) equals -0.05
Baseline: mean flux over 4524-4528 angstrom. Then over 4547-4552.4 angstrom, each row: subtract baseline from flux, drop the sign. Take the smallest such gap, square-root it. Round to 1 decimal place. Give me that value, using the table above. 0.1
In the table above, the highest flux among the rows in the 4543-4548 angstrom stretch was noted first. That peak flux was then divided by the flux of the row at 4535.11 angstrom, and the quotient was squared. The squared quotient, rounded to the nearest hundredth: 1.11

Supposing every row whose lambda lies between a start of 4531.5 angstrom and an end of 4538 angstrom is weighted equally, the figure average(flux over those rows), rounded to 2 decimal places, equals 8.61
